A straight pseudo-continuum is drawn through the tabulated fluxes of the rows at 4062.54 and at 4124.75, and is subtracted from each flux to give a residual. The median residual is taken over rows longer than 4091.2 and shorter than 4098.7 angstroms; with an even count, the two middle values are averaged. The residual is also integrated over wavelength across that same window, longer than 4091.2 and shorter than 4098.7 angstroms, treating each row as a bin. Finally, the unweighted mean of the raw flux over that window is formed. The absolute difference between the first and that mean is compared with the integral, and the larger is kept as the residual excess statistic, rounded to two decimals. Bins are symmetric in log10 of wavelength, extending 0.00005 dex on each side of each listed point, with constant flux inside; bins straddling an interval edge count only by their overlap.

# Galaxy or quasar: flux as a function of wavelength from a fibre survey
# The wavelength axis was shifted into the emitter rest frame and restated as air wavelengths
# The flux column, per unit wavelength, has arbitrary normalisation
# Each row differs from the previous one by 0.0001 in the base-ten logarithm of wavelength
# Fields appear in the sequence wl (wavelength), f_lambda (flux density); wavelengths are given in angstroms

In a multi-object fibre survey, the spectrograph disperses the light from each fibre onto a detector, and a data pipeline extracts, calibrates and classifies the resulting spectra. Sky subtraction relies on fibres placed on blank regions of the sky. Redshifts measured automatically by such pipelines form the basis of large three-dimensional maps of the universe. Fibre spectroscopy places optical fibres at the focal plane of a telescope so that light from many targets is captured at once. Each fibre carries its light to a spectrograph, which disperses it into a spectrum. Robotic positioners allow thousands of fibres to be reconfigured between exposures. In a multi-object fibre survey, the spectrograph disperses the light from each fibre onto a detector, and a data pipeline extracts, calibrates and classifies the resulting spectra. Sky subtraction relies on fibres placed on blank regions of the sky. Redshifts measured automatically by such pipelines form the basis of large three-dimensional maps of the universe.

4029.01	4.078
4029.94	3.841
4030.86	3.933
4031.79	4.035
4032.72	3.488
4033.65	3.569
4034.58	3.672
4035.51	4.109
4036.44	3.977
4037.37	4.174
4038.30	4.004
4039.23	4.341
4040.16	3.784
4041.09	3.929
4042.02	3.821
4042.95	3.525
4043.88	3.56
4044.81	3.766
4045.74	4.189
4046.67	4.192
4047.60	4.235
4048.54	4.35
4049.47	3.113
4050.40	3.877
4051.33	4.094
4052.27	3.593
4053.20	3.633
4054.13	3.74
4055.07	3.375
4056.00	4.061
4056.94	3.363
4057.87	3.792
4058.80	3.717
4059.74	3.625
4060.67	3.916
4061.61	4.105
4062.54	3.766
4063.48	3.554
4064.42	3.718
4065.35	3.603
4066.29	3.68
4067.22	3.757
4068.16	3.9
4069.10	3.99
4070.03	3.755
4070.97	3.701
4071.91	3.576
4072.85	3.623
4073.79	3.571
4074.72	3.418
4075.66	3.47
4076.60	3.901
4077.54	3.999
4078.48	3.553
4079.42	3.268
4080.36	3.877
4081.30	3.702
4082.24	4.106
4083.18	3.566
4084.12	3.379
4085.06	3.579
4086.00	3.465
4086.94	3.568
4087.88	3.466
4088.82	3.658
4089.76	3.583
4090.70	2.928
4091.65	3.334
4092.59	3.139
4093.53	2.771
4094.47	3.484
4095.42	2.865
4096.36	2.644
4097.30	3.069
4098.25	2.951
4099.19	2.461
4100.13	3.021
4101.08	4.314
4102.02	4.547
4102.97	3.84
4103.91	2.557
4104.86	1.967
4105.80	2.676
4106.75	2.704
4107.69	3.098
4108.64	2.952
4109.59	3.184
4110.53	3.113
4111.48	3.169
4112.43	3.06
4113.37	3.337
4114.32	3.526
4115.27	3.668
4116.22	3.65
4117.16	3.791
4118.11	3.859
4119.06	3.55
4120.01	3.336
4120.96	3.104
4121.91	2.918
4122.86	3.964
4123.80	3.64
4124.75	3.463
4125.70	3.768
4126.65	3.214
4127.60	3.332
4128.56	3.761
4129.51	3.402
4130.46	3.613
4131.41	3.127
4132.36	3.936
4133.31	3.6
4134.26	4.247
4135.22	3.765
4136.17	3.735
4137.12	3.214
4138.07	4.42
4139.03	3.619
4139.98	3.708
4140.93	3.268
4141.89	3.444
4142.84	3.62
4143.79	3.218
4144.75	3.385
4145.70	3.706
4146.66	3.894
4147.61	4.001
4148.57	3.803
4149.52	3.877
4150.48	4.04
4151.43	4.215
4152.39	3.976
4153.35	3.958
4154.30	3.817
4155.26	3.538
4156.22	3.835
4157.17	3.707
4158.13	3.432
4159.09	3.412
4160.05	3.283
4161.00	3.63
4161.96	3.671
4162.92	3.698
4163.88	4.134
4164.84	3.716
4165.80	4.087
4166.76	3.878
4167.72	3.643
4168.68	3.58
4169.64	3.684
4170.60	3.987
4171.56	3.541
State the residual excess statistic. 3.62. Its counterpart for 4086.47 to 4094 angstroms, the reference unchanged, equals 3.54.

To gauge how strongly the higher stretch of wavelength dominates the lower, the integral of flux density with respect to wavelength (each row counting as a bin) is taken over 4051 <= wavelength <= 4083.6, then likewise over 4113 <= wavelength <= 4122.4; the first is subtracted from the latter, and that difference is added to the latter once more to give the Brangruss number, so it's -56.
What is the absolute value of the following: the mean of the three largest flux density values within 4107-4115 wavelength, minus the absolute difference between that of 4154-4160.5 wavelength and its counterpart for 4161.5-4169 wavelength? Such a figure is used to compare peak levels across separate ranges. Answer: 3.10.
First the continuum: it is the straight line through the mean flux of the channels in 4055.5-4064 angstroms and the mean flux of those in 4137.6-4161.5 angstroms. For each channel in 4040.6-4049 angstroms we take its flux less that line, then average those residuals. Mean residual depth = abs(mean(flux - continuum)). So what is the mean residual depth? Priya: 0.18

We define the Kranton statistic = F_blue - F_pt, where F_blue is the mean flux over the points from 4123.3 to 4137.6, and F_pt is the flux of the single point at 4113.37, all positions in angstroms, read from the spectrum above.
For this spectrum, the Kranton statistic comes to 0.3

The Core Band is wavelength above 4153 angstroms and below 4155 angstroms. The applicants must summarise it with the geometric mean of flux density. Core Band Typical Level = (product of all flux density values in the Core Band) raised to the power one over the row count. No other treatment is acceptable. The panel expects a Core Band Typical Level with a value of 3.89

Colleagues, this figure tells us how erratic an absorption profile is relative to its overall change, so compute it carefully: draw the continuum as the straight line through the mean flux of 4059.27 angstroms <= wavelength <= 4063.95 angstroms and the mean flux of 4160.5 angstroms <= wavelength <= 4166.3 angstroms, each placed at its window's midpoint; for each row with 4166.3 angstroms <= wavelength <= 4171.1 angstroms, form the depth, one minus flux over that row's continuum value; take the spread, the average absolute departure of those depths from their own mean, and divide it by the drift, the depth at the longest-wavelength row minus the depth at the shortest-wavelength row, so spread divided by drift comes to -1.3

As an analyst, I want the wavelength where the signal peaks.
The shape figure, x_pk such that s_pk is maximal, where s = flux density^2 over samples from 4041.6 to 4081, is 4048.54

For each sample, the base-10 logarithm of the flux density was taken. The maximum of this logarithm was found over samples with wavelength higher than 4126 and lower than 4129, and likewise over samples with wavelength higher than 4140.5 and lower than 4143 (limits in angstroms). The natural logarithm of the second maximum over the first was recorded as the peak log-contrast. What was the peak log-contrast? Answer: -0.029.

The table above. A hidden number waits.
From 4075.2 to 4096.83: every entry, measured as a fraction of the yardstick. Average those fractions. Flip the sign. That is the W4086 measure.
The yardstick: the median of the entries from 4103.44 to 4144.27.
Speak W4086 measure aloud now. -1.00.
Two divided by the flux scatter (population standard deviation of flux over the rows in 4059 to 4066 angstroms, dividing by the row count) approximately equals 11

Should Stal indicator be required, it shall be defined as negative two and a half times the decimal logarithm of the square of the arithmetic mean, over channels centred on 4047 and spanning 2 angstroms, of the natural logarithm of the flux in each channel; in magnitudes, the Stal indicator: -0.79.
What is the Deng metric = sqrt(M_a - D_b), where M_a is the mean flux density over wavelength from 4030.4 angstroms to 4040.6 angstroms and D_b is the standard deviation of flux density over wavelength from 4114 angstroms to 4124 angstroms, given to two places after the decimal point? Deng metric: 1.90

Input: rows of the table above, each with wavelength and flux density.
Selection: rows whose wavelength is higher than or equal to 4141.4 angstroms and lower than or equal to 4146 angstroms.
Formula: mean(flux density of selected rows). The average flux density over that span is 3.47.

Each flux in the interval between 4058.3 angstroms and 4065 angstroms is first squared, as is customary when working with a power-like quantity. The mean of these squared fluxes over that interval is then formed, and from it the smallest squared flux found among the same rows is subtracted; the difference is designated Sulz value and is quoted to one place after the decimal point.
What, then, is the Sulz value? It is 1.6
